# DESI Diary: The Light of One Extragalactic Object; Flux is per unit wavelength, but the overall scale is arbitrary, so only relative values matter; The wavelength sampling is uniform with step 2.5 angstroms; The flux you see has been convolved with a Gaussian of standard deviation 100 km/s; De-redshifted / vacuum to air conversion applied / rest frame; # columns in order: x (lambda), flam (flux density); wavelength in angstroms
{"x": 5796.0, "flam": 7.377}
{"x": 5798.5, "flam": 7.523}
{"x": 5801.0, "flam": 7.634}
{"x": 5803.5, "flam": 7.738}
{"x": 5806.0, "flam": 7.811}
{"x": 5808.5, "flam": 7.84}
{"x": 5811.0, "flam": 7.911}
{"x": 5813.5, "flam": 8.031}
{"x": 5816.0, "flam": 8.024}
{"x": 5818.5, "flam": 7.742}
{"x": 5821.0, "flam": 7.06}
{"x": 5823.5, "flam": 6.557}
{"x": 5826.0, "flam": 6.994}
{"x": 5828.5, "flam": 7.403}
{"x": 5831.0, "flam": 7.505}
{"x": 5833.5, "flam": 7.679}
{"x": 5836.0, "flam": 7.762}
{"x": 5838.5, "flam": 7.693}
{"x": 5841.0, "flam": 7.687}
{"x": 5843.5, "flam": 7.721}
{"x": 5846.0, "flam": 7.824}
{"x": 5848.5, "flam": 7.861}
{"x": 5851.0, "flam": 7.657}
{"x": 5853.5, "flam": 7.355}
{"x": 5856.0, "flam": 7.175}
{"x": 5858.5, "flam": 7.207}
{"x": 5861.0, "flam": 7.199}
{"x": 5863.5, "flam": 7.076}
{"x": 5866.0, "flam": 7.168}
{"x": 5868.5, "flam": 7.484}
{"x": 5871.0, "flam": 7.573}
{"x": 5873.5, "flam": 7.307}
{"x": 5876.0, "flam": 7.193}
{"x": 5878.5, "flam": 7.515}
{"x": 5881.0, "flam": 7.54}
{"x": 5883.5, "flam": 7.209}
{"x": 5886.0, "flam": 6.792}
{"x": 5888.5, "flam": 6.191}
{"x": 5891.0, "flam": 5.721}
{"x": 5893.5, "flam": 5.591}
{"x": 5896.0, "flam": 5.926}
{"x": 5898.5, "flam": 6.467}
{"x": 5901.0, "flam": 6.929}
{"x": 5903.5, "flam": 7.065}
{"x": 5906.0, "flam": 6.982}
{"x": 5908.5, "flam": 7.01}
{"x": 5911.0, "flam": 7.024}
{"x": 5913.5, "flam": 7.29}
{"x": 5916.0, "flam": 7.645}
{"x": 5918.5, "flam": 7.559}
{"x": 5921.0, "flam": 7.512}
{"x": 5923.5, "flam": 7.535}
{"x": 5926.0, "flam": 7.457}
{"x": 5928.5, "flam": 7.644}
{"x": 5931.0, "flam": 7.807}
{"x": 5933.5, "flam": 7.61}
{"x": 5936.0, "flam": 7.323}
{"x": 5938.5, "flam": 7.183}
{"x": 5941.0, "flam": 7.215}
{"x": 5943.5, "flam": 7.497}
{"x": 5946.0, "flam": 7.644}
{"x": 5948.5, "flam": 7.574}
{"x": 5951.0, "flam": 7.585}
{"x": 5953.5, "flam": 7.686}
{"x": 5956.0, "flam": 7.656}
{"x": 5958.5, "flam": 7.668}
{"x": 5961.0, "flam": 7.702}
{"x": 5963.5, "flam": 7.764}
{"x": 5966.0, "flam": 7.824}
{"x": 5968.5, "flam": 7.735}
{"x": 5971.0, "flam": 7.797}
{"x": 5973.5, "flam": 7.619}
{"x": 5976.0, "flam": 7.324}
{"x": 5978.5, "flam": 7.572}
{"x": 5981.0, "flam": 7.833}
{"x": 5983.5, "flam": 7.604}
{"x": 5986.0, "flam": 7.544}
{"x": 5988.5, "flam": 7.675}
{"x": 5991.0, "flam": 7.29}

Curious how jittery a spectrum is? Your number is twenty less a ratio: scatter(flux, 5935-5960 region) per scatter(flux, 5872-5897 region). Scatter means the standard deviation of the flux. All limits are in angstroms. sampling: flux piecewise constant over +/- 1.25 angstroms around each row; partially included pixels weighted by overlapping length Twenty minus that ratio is 19.7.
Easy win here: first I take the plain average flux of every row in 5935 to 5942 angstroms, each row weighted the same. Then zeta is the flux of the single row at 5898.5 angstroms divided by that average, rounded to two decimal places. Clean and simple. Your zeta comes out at 0.89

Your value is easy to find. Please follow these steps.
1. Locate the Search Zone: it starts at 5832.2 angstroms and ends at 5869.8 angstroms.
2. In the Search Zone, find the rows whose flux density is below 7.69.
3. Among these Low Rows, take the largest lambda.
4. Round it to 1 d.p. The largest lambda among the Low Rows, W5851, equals 5868.5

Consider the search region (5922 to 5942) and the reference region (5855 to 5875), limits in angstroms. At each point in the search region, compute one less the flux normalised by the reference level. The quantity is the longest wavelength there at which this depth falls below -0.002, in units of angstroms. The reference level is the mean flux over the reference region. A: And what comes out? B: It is 5936.0 angstroms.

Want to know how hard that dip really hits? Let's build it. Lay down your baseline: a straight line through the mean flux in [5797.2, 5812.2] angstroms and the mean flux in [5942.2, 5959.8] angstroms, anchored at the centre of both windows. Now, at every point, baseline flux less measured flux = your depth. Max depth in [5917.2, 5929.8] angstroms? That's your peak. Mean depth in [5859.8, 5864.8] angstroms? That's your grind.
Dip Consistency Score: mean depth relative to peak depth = 3.1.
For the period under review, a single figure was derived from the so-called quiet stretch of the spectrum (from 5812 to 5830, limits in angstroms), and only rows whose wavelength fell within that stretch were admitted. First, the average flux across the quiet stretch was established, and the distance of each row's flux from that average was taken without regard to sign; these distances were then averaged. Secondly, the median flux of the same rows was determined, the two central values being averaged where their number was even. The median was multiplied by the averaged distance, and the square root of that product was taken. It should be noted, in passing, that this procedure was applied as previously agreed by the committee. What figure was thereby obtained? 1.8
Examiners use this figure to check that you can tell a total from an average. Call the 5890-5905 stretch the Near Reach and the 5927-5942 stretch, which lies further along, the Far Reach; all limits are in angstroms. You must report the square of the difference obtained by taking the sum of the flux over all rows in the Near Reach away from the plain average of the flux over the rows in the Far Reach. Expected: 914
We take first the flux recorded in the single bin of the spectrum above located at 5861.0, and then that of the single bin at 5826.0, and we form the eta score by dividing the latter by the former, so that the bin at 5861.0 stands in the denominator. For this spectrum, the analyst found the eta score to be 0.97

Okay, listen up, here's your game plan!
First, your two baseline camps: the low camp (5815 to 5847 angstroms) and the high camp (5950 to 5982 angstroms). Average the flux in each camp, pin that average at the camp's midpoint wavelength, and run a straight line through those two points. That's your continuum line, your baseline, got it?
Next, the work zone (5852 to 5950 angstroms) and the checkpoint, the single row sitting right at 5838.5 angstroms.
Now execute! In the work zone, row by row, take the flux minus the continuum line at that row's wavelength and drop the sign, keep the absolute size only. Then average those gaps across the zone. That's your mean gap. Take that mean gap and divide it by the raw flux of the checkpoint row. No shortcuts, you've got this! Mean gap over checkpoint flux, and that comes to 0.058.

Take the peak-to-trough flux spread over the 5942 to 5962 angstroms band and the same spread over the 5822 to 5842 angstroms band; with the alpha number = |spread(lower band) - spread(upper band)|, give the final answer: 1.0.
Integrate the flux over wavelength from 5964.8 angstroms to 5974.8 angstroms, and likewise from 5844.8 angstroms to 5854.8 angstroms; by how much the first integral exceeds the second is 0.7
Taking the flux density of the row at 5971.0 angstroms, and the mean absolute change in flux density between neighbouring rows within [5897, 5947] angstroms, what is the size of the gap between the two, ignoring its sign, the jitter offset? 7.64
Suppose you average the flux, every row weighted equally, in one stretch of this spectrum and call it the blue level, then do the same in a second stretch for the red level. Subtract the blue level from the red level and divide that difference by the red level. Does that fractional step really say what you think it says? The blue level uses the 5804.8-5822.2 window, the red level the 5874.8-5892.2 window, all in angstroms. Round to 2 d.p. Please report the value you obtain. -0.13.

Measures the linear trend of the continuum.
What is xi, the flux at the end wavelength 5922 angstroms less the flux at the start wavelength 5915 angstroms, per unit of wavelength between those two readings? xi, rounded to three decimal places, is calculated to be -0.027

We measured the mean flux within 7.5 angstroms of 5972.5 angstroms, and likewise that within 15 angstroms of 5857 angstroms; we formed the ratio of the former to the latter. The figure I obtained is 1.03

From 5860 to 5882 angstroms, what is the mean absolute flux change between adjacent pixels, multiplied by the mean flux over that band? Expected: 1.2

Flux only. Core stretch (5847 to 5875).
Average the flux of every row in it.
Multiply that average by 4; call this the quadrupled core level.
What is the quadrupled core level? 29.5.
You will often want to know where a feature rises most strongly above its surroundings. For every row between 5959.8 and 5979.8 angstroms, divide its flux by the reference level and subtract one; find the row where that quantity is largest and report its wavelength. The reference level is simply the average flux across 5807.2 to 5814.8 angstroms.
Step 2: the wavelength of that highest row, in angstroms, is 5966.0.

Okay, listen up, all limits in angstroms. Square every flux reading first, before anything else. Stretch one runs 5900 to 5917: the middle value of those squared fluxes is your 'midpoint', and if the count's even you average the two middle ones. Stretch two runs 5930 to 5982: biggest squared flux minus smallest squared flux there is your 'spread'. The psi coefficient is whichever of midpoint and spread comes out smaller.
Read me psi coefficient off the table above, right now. 10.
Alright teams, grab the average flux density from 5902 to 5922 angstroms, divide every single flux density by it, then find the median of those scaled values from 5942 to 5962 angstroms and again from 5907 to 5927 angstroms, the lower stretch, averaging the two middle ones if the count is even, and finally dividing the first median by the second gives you 1.02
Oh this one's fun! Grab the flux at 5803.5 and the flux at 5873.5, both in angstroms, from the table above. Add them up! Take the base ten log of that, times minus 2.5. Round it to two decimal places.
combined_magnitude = -2.94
